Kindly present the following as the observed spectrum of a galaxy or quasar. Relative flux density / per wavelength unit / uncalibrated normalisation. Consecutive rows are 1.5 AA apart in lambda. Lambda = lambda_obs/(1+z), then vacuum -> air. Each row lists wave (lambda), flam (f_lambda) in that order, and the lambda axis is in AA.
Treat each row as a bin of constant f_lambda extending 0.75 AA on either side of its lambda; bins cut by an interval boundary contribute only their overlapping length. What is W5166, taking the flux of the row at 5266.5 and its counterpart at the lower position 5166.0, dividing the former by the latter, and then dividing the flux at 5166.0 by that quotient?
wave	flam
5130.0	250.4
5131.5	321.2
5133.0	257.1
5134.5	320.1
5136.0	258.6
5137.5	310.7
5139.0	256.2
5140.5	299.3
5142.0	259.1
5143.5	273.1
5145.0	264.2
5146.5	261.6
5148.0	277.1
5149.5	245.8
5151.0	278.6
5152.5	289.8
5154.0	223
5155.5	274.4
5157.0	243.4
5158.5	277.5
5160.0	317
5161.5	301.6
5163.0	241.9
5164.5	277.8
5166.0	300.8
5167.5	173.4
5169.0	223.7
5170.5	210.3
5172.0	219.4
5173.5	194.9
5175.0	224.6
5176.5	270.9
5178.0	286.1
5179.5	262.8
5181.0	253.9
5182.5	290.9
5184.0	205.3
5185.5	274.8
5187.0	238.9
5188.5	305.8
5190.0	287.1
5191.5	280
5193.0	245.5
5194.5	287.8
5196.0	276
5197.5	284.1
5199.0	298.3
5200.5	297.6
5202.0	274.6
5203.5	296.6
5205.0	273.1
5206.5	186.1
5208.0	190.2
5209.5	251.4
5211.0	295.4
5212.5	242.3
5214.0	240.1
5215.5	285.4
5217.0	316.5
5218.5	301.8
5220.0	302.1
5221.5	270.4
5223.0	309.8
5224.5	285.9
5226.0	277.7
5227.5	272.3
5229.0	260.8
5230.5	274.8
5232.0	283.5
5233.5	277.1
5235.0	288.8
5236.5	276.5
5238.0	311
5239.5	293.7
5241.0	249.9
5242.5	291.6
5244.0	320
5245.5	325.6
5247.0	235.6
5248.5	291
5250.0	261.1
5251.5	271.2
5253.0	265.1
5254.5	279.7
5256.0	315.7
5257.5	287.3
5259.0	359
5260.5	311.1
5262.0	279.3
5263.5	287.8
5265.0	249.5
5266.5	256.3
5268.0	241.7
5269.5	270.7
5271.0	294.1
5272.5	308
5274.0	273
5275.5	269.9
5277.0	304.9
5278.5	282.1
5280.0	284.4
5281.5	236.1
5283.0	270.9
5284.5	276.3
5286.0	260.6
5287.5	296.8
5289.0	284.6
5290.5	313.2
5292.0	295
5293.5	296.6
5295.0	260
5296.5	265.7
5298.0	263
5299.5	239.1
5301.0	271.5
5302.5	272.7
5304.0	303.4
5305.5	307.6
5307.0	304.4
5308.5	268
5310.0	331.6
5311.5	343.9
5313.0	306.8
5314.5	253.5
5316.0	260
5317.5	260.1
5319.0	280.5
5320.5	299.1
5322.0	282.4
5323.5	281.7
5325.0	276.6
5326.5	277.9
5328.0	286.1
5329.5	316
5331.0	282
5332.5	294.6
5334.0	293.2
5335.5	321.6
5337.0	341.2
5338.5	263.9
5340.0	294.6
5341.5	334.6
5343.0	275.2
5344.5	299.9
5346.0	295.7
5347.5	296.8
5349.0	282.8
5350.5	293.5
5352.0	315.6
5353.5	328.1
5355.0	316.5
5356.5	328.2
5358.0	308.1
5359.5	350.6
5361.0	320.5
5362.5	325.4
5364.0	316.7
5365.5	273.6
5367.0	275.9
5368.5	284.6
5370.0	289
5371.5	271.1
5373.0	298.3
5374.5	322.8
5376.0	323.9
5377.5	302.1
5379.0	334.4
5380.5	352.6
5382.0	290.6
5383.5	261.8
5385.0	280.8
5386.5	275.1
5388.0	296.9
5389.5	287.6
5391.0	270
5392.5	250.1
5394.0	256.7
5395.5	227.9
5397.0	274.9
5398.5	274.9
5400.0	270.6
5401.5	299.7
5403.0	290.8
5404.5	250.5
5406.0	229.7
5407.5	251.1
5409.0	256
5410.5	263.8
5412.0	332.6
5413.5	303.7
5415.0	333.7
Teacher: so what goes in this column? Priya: 353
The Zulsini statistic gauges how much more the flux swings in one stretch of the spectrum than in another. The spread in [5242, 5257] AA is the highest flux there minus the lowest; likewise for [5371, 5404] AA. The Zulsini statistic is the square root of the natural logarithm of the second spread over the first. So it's 0.57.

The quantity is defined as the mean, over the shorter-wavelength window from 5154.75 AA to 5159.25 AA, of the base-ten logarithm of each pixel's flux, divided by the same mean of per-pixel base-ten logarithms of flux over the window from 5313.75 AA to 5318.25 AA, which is 1.005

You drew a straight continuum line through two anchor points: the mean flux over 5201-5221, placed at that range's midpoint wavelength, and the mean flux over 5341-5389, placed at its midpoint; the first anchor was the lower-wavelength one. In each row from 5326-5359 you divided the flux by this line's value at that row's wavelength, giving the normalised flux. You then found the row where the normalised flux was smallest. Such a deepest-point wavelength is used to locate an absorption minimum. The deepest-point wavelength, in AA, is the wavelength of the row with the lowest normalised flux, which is 5338.5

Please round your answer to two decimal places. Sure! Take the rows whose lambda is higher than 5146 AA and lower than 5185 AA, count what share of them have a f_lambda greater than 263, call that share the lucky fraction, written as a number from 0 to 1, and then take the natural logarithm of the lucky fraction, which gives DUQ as -0.77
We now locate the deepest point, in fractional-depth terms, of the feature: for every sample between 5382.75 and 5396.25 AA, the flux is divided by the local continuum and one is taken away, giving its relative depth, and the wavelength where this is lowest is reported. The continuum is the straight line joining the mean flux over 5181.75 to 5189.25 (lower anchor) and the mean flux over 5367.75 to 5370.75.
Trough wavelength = 5395.5 AA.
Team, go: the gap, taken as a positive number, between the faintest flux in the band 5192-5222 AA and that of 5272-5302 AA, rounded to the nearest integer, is 50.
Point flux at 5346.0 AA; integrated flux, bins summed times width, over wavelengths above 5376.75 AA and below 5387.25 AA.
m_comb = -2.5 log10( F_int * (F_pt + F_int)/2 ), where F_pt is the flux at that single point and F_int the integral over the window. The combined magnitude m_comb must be -16.8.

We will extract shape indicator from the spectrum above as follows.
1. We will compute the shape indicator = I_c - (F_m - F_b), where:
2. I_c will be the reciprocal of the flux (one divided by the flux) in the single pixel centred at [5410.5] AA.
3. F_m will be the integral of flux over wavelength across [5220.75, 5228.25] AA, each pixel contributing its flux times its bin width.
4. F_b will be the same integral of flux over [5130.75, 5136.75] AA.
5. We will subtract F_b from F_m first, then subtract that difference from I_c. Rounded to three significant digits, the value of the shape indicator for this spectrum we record -389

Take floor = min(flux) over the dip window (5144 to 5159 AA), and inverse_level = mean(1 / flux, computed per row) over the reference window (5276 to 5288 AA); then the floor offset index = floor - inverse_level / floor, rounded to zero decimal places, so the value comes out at 223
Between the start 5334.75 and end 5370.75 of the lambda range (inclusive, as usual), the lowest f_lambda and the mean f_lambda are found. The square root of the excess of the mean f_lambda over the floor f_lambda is 6.5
